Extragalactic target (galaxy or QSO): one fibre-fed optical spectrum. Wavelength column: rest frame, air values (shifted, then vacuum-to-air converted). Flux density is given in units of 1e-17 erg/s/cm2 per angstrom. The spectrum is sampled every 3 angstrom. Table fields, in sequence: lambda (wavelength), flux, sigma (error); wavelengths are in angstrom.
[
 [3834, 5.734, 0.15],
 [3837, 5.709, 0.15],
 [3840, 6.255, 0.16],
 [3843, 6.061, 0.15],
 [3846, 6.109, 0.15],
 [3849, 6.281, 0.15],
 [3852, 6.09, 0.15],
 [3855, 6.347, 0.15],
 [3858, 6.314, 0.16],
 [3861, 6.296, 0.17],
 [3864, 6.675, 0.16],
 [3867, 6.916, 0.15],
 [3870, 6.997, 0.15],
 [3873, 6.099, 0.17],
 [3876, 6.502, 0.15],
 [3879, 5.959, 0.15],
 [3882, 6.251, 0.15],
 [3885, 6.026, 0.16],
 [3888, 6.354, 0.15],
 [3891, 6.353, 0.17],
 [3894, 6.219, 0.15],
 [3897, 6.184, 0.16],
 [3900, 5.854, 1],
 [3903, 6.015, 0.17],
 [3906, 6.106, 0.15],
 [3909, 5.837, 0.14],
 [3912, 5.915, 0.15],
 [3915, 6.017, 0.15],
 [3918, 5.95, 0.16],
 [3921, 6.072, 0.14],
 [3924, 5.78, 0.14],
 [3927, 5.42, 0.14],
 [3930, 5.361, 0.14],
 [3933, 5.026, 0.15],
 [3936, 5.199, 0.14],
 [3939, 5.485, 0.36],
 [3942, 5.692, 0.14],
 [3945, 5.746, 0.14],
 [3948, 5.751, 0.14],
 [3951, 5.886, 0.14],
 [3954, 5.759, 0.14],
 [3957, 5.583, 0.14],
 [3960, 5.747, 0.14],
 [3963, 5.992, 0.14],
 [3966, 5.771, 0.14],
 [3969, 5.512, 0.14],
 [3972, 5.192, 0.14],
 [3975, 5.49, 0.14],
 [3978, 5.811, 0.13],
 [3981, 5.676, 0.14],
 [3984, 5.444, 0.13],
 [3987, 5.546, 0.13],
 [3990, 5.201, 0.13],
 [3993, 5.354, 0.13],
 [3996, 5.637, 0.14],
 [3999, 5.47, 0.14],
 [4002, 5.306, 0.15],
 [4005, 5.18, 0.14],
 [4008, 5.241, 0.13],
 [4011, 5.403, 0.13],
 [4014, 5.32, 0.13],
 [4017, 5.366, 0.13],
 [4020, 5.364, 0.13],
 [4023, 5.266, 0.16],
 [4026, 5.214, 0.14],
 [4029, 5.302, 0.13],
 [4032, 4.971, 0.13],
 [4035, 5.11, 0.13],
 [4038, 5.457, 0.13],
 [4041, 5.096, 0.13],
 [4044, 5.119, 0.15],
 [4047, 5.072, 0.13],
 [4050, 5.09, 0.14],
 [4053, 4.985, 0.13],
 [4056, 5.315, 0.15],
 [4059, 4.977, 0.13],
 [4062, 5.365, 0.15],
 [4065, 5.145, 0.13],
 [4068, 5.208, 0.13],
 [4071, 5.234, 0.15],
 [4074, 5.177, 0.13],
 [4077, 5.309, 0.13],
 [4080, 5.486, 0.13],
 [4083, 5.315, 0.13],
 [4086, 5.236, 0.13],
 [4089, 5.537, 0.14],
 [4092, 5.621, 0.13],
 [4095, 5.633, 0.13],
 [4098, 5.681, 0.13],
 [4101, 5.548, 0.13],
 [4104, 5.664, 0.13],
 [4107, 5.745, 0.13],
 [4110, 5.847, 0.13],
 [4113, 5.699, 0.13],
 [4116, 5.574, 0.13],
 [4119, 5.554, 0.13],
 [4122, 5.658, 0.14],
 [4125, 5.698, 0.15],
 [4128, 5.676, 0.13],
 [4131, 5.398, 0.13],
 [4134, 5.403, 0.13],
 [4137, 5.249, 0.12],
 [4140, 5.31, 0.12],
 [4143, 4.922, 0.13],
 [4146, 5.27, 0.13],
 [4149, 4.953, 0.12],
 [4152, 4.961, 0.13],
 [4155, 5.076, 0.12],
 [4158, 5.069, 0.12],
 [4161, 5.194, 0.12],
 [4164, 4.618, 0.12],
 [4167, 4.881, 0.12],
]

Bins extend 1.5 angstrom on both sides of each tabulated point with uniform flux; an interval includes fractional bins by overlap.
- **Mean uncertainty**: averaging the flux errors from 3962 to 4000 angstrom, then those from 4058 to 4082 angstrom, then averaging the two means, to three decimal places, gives 0.136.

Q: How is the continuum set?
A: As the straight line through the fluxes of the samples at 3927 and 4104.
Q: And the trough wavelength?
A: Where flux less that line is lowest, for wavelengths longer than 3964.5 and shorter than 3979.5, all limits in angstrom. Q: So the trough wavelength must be 3972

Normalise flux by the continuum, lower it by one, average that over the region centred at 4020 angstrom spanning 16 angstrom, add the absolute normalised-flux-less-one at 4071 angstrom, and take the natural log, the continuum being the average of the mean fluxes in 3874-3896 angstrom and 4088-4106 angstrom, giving -4.4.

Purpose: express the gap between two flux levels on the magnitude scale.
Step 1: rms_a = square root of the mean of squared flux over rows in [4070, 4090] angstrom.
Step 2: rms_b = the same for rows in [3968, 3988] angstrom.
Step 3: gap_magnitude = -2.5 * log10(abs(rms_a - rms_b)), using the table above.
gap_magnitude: 1.8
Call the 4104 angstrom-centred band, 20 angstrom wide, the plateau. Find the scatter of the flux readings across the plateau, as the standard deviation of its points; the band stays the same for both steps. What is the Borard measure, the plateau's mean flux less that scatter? 5.60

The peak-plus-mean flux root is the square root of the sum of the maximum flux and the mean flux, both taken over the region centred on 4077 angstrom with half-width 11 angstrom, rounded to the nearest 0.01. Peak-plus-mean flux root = 3.28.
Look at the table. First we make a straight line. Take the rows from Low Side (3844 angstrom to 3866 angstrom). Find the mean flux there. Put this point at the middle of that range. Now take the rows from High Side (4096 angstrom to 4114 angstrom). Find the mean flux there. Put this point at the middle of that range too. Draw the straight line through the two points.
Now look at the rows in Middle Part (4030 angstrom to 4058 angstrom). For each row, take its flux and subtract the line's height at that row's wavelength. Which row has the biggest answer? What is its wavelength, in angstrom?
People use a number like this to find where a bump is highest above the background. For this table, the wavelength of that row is 4038 angstrom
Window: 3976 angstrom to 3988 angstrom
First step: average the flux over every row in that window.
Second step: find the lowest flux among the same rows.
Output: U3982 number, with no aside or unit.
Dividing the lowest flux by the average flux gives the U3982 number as 0.969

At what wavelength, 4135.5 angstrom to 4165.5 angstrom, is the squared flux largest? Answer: 4140 angstrom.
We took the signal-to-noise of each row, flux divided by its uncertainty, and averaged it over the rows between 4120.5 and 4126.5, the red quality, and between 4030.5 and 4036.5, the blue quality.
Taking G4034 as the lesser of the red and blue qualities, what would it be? 38.8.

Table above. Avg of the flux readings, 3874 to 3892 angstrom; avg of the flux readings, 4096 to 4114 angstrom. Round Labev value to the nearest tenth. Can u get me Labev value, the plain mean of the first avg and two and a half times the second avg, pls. 10.2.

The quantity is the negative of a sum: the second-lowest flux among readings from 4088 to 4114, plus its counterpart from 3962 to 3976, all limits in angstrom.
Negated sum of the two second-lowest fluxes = -11.0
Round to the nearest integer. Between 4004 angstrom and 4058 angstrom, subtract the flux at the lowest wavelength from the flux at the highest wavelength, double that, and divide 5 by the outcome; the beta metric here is 19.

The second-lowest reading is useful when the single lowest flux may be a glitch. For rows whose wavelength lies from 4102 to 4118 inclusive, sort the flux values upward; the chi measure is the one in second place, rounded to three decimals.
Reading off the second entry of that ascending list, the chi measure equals 5.664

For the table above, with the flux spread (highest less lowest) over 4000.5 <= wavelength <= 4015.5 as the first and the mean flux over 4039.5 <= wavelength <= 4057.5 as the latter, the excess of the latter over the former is 4.89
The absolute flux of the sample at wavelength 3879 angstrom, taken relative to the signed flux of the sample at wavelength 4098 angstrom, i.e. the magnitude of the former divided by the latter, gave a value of 1.05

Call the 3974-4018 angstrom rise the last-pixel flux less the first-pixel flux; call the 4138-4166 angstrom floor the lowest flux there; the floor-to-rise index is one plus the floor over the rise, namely -36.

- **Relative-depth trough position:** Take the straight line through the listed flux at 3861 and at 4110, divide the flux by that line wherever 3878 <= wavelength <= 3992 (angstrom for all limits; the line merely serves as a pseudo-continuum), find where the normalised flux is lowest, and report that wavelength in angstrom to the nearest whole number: 3933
